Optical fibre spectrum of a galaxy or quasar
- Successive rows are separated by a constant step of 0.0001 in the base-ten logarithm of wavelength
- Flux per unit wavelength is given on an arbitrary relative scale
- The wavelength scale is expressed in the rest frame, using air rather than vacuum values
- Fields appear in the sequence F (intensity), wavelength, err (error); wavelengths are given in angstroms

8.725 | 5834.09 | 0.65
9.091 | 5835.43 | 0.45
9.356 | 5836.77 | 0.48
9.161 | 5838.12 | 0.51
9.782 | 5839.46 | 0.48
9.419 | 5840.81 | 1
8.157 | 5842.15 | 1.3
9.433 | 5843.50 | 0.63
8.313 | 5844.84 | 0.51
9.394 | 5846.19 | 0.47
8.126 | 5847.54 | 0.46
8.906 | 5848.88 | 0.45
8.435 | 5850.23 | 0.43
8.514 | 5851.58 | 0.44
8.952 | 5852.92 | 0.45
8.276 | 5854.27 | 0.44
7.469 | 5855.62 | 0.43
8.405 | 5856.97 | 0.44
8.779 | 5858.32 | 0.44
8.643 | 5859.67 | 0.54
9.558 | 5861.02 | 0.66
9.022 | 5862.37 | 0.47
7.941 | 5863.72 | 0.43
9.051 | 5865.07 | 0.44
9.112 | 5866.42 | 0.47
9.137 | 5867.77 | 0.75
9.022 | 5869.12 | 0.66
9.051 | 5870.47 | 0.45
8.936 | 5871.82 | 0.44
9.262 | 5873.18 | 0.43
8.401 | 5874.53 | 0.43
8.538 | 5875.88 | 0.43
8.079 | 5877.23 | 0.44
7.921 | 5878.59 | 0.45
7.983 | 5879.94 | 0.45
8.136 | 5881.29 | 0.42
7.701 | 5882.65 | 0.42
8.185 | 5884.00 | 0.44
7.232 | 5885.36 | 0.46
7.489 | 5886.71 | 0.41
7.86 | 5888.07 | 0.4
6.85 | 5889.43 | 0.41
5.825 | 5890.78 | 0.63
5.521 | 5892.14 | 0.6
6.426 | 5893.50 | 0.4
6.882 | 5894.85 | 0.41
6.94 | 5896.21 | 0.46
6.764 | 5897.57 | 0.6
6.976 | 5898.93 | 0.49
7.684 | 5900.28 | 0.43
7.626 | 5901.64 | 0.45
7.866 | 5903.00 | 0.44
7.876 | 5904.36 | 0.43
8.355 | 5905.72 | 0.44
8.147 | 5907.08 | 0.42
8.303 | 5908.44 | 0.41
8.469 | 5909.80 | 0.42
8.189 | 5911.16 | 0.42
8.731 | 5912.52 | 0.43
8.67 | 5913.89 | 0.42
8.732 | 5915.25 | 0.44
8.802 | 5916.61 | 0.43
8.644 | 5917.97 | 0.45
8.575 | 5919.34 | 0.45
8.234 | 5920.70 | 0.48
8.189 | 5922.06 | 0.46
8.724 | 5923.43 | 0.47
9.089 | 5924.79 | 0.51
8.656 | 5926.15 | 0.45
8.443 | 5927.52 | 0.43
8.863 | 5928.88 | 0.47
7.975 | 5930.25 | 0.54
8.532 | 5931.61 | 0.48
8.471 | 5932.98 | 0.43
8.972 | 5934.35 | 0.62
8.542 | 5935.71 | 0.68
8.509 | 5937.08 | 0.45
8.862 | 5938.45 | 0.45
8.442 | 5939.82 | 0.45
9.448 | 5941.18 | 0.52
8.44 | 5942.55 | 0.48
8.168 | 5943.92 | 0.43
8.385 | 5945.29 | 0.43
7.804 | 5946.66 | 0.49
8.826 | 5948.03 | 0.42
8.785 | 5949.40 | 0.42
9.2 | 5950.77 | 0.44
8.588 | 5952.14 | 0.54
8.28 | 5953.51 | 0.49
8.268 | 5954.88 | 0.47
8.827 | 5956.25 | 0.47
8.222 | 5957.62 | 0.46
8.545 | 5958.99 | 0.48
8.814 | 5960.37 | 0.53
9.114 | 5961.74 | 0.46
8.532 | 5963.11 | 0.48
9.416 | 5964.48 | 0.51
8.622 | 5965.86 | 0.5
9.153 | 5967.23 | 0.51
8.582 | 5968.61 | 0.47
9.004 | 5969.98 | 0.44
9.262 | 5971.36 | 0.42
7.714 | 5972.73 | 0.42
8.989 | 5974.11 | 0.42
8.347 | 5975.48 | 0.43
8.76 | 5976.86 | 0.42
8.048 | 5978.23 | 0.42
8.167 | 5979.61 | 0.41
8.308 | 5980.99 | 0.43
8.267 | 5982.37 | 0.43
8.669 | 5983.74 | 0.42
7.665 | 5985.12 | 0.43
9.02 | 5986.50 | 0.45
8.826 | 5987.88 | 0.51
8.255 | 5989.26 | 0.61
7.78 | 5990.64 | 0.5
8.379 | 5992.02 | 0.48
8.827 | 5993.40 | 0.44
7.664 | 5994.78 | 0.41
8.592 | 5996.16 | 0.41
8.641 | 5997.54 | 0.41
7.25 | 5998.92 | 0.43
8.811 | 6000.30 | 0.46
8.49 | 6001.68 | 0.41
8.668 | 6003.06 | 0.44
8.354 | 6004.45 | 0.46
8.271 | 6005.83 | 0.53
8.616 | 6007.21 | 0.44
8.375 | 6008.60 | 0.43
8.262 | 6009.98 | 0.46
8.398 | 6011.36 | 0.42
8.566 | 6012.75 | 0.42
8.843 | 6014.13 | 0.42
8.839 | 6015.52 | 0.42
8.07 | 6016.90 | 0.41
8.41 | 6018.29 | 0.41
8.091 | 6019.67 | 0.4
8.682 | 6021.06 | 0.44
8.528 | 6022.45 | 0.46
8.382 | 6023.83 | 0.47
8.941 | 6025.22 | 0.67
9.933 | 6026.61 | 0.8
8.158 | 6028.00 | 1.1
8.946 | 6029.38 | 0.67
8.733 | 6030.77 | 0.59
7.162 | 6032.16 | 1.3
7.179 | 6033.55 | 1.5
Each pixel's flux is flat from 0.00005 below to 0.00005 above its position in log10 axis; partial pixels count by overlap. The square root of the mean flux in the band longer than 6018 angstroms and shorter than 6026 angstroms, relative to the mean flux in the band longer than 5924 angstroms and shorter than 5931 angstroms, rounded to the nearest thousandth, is 0.339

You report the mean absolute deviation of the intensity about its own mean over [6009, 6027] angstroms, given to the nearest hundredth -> 0.34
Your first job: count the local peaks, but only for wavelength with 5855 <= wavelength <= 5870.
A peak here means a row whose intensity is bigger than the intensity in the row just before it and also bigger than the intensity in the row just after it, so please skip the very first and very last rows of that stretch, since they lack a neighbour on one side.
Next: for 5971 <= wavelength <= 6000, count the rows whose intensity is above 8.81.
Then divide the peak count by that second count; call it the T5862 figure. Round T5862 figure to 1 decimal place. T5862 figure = 0.6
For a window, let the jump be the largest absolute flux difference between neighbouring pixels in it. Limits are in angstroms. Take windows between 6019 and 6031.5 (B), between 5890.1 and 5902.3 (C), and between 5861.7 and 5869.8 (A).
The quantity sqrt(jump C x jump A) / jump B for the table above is 0.56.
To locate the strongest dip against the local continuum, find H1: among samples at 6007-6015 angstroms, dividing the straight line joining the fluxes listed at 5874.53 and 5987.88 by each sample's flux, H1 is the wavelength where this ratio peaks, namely 6009.98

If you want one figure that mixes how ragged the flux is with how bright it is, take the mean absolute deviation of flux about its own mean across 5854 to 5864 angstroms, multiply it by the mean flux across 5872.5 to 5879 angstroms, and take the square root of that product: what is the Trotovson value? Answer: 2.0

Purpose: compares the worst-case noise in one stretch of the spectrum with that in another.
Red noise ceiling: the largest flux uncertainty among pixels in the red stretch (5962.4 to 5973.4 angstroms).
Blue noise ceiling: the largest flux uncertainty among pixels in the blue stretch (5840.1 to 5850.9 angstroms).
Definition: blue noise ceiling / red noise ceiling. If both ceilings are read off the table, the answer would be 2.5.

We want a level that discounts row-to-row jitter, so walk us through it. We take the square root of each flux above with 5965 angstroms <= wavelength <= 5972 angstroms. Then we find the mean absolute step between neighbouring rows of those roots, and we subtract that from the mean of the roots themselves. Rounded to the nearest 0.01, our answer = 2.91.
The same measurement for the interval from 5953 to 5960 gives 2.84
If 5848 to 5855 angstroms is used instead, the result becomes 2.86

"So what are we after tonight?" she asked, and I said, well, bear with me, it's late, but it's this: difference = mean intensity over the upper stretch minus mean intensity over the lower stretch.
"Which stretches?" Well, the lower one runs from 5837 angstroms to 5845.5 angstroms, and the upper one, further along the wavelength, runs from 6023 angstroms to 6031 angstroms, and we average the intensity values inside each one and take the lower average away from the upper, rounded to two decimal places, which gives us -0.20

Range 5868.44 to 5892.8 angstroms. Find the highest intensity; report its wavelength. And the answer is 5873.18 angstroms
